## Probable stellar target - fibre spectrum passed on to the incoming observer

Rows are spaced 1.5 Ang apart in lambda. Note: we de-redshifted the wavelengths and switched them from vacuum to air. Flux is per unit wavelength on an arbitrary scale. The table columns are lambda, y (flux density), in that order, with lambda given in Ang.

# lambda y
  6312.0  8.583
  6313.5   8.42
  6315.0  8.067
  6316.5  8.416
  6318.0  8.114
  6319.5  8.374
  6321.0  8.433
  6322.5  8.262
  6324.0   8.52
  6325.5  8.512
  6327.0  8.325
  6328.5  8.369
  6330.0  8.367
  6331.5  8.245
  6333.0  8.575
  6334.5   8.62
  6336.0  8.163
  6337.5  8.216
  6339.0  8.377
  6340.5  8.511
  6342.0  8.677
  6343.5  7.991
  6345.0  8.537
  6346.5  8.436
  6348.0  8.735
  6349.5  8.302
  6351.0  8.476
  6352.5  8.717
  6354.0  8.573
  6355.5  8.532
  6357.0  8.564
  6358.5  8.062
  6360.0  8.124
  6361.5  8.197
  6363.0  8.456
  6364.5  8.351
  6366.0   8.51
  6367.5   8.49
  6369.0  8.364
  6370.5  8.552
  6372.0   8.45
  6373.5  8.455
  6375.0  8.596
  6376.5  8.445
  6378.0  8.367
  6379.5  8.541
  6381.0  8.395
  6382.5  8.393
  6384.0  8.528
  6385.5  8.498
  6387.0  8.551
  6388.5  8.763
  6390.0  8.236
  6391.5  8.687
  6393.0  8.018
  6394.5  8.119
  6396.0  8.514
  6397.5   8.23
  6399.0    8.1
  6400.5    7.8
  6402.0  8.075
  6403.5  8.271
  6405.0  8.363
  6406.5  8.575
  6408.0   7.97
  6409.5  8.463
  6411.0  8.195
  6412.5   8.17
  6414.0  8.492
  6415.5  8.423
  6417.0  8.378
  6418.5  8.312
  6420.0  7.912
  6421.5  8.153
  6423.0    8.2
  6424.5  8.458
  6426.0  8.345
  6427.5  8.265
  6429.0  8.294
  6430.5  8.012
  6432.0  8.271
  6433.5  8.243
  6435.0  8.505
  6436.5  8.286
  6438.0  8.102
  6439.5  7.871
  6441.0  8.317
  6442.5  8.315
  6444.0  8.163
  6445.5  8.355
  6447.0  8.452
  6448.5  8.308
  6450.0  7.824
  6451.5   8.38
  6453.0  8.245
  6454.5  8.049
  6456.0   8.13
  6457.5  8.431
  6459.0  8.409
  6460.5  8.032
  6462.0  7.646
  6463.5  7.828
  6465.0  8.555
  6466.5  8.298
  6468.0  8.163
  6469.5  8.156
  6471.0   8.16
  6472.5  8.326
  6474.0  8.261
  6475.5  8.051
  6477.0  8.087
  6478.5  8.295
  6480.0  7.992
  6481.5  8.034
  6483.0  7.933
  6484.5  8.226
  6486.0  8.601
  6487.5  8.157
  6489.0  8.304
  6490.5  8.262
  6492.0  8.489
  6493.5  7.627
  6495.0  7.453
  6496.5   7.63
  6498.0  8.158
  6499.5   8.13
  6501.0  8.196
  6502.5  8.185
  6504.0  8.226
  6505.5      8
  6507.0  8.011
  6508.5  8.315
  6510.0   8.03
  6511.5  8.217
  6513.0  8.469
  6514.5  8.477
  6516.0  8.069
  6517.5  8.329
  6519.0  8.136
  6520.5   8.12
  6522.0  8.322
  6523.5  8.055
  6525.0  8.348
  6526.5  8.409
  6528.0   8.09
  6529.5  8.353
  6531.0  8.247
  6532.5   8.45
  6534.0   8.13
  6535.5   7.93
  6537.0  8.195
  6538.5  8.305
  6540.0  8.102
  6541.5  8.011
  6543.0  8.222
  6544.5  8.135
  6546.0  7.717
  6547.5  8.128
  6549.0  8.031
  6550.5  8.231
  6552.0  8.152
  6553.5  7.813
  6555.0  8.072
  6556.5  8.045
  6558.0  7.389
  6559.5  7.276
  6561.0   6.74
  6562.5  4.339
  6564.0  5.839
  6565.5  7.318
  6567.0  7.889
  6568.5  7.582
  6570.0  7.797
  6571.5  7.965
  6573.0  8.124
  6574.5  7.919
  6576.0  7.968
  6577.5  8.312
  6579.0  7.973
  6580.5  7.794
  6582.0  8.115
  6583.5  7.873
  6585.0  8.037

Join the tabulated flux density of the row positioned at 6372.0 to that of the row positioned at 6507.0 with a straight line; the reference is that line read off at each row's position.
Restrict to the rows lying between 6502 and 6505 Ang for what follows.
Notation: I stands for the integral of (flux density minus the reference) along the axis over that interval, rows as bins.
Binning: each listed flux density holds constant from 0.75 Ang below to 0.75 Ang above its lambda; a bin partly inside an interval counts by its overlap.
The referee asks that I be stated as 0.5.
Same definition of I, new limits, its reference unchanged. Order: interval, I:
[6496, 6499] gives -0.3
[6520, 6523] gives 0.8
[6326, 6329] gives -0.7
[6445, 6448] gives 0.6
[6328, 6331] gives -0.7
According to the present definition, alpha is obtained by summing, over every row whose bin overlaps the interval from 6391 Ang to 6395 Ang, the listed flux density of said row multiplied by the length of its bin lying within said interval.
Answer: 33.0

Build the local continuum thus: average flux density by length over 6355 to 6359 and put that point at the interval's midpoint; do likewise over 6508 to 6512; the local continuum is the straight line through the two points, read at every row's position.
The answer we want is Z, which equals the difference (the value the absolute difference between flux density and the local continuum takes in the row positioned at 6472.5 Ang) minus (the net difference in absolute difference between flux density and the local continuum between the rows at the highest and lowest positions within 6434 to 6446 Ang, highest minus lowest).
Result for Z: 0.23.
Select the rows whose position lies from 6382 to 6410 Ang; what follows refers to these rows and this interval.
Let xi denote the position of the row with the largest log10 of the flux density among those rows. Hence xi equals 6388.5 Ang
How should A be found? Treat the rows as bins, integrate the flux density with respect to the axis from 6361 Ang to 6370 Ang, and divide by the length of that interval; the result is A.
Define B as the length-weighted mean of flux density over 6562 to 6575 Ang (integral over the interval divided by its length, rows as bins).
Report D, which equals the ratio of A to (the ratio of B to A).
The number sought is 9.76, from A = 8.40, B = 7.24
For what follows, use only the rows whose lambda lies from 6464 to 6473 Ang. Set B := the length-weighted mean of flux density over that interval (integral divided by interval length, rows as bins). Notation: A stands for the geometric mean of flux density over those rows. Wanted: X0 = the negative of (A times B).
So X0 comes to -68.4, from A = 8.3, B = 8.26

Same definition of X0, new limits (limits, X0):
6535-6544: -66.1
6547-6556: -65.1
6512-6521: -68.3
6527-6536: -67.3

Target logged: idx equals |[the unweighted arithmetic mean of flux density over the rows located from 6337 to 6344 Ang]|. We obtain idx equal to 8.35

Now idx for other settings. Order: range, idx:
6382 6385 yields 8.46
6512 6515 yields 8.47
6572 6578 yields 8.08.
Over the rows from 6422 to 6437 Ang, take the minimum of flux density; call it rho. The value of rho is 8.012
